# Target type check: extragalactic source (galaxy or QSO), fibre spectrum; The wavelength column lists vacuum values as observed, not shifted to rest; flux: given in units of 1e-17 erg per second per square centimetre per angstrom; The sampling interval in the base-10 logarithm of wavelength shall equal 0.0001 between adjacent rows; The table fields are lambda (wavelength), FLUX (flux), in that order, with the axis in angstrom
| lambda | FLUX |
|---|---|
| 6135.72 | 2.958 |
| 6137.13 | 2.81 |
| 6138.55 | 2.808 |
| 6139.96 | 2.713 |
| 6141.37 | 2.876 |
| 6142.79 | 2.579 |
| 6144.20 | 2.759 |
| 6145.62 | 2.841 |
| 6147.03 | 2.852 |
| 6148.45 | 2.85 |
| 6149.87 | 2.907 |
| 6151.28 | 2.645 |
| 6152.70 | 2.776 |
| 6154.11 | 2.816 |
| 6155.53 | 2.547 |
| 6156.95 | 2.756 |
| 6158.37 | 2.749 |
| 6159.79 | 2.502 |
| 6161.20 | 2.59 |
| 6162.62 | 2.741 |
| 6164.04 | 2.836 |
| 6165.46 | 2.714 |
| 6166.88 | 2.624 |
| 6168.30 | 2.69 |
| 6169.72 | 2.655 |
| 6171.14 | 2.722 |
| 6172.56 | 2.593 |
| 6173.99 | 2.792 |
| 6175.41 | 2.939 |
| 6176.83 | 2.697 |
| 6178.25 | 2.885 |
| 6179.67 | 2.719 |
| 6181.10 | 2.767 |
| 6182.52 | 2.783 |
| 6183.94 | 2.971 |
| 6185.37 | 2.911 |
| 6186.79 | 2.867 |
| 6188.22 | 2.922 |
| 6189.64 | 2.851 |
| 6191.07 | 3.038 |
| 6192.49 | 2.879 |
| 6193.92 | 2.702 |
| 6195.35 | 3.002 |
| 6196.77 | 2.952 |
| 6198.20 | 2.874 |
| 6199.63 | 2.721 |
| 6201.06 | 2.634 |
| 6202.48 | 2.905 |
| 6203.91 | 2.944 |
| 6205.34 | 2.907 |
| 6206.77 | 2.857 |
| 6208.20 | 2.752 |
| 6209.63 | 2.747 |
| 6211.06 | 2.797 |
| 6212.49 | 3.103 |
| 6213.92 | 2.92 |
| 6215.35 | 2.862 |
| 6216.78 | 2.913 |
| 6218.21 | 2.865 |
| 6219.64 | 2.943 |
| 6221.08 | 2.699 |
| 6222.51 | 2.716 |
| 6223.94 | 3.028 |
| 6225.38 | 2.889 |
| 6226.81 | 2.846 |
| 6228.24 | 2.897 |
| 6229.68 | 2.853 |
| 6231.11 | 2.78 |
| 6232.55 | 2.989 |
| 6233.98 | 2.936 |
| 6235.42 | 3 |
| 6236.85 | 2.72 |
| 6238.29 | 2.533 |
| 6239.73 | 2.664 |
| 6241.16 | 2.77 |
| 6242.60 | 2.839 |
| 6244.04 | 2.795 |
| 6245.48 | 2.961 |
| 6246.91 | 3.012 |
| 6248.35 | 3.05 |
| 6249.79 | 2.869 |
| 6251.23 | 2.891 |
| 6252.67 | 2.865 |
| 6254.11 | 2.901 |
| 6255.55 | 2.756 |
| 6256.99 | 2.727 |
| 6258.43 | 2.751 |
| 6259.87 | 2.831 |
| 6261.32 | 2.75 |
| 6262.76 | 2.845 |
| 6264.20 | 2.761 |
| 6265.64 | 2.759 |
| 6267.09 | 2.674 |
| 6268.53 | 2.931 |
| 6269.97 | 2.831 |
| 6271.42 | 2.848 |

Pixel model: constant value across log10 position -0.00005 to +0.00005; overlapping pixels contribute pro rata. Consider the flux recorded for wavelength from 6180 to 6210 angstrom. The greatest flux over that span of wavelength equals 3.038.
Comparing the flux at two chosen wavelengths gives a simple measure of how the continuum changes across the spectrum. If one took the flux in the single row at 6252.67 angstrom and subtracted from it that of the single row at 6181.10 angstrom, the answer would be 0.10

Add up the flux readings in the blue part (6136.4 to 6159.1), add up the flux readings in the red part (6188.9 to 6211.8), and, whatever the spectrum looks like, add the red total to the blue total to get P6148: 89.8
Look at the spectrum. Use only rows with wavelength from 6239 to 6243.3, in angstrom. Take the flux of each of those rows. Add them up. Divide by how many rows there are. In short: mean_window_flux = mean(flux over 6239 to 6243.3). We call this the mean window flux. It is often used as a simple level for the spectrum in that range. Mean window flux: 2.76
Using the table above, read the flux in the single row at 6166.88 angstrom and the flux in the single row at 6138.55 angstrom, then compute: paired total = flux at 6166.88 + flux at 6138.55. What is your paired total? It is 5.43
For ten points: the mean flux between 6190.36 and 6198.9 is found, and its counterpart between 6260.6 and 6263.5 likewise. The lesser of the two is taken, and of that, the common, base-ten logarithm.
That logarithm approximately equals 0.447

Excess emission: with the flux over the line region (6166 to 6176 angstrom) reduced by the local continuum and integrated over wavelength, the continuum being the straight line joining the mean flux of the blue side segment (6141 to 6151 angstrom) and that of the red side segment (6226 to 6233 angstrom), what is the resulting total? -1.1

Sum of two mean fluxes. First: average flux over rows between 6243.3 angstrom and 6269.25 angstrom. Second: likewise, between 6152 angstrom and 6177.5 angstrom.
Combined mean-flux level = 5.55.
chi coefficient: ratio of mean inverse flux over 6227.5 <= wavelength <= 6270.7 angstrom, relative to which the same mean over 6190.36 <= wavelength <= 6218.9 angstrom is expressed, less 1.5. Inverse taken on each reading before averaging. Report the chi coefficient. -0.51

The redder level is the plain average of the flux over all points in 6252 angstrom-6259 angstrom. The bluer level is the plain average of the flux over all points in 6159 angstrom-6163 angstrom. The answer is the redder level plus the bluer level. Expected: 5.41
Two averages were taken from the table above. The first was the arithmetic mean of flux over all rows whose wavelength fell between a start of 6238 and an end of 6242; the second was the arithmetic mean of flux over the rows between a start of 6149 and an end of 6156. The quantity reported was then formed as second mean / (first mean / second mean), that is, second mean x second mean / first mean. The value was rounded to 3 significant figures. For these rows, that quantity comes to 2.82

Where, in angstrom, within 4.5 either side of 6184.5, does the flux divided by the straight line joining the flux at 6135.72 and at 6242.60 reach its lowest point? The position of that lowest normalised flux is 6181.10 angstrom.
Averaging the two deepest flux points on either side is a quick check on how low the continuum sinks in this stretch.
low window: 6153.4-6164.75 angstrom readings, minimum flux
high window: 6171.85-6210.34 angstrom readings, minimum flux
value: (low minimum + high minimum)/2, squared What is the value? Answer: 6.49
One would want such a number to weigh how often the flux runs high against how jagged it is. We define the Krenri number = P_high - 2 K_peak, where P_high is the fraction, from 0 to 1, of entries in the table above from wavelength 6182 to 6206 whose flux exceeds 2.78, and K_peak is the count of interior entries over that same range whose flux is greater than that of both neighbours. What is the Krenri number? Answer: -9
